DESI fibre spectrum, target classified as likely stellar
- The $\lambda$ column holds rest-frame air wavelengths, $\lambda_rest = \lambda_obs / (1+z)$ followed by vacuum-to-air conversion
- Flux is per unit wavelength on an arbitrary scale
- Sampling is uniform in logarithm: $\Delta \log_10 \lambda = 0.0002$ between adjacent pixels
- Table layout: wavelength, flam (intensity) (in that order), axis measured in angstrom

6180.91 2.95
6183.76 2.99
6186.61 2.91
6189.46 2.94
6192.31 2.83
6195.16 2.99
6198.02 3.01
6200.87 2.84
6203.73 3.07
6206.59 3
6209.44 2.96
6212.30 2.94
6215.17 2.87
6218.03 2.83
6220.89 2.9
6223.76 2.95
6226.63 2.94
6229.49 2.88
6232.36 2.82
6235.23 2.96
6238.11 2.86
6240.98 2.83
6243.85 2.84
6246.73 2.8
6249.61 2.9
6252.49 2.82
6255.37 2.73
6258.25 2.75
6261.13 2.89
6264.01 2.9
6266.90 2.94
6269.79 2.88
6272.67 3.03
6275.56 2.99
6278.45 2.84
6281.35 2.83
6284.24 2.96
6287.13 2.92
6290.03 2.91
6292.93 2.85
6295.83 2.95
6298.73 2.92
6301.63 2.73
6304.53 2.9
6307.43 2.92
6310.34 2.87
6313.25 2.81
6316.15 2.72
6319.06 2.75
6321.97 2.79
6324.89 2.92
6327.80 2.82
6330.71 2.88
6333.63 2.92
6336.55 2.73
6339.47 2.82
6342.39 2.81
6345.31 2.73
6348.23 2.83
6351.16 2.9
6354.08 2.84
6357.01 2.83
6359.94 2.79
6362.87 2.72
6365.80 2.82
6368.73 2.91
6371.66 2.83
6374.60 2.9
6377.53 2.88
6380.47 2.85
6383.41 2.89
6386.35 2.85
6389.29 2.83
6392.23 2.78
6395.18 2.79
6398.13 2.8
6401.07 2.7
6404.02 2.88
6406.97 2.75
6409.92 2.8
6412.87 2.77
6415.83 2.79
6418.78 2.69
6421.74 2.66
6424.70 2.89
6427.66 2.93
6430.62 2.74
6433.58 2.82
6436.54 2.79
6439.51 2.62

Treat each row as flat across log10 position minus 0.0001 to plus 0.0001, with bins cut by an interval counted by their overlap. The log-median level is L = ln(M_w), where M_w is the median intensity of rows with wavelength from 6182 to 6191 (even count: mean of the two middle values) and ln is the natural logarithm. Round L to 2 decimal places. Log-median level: 1.08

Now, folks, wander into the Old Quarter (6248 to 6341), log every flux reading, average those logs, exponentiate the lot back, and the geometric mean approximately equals 2.86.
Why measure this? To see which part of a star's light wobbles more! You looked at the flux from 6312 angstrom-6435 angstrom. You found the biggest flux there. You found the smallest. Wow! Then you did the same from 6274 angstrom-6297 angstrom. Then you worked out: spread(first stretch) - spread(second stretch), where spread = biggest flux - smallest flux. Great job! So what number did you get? 0.11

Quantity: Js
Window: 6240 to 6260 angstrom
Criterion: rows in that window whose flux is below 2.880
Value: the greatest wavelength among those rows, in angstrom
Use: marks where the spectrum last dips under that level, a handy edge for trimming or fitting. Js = 6258.25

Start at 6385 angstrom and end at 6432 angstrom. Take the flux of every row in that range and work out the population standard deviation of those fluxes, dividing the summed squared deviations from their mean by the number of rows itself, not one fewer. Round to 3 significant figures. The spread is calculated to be 0.0719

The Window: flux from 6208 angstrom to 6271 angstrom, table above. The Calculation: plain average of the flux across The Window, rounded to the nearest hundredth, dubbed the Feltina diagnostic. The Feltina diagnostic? 2.87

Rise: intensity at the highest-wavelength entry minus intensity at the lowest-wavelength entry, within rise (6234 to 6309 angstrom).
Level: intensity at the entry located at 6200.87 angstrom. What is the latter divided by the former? -71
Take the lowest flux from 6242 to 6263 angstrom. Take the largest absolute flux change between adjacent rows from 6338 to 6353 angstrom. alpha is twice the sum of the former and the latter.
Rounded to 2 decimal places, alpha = 5.66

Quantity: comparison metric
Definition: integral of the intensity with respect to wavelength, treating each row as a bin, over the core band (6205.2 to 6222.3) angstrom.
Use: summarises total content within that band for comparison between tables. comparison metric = 50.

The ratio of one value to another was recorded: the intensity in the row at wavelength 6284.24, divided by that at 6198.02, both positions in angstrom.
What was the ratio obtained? 0.98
